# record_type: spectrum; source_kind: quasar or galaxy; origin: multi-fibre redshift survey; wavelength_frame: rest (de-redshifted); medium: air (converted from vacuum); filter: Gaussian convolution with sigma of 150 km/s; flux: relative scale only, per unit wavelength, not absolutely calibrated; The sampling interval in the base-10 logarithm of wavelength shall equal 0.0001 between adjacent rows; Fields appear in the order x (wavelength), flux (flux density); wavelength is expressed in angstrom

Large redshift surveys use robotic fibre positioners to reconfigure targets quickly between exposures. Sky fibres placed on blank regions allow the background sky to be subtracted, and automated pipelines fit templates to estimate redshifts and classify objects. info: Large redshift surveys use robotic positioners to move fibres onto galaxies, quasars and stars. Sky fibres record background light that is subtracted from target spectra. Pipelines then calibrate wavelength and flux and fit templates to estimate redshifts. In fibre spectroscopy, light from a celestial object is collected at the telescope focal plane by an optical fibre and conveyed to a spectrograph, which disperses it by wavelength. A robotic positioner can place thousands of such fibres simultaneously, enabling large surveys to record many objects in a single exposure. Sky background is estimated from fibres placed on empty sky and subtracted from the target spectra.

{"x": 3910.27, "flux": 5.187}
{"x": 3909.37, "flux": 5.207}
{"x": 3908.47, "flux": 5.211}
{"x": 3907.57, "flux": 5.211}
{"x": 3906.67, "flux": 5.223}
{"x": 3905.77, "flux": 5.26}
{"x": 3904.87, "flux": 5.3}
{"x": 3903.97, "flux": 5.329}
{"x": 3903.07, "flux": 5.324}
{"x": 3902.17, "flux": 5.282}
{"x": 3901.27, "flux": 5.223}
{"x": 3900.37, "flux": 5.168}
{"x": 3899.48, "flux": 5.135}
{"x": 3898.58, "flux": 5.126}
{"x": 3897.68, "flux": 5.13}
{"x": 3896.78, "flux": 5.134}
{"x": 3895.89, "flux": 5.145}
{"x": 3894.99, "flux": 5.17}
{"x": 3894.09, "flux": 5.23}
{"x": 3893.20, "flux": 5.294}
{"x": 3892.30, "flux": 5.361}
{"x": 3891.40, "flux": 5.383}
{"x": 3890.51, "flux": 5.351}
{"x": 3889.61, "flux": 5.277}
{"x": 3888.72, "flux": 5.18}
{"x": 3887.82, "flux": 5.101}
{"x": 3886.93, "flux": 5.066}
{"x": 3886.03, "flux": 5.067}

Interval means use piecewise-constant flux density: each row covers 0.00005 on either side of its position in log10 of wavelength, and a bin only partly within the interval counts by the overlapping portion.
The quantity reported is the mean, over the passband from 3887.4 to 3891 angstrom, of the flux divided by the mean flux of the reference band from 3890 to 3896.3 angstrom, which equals 0.99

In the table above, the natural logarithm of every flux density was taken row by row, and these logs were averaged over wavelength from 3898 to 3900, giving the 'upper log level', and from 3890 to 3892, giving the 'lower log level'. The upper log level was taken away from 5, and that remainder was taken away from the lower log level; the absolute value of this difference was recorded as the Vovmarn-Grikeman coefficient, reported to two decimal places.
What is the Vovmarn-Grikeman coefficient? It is 1.68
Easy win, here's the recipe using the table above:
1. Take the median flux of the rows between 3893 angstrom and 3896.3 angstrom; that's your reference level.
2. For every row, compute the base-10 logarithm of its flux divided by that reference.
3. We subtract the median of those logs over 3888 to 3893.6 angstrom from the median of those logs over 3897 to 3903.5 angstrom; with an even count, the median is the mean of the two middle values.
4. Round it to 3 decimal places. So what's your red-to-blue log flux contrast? -0.013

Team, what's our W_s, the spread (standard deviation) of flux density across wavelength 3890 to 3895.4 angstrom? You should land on 0.08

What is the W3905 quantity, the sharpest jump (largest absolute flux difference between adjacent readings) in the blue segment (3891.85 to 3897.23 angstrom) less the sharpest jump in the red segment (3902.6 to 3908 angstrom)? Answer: 0.03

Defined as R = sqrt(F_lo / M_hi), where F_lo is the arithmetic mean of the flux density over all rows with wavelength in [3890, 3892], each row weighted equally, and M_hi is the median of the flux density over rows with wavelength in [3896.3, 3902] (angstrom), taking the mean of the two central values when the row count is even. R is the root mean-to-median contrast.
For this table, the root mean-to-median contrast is 1.02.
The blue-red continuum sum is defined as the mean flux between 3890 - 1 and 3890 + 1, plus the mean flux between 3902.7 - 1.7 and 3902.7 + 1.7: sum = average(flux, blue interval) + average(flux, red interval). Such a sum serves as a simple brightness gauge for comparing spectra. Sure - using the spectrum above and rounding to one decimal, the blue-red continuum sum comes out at 10.6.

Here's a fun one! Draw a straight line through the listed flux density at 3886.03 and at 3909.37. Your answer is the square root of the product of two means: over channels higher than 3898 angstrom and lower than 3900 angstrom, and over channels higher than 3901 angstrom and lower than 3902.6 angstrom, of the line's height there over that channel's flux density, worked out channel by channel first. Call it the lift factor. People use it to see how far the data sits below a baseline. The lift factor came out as 0.993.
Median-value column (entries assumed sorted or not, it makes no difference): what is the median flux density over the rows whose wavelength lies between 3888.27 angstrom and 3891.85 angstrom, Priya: 5.31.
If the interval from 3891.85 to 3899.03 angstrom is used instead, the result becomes 5.16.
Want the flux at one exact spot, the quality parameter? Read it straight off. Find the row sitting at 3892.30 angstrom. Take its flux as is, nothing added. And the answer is 5.361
